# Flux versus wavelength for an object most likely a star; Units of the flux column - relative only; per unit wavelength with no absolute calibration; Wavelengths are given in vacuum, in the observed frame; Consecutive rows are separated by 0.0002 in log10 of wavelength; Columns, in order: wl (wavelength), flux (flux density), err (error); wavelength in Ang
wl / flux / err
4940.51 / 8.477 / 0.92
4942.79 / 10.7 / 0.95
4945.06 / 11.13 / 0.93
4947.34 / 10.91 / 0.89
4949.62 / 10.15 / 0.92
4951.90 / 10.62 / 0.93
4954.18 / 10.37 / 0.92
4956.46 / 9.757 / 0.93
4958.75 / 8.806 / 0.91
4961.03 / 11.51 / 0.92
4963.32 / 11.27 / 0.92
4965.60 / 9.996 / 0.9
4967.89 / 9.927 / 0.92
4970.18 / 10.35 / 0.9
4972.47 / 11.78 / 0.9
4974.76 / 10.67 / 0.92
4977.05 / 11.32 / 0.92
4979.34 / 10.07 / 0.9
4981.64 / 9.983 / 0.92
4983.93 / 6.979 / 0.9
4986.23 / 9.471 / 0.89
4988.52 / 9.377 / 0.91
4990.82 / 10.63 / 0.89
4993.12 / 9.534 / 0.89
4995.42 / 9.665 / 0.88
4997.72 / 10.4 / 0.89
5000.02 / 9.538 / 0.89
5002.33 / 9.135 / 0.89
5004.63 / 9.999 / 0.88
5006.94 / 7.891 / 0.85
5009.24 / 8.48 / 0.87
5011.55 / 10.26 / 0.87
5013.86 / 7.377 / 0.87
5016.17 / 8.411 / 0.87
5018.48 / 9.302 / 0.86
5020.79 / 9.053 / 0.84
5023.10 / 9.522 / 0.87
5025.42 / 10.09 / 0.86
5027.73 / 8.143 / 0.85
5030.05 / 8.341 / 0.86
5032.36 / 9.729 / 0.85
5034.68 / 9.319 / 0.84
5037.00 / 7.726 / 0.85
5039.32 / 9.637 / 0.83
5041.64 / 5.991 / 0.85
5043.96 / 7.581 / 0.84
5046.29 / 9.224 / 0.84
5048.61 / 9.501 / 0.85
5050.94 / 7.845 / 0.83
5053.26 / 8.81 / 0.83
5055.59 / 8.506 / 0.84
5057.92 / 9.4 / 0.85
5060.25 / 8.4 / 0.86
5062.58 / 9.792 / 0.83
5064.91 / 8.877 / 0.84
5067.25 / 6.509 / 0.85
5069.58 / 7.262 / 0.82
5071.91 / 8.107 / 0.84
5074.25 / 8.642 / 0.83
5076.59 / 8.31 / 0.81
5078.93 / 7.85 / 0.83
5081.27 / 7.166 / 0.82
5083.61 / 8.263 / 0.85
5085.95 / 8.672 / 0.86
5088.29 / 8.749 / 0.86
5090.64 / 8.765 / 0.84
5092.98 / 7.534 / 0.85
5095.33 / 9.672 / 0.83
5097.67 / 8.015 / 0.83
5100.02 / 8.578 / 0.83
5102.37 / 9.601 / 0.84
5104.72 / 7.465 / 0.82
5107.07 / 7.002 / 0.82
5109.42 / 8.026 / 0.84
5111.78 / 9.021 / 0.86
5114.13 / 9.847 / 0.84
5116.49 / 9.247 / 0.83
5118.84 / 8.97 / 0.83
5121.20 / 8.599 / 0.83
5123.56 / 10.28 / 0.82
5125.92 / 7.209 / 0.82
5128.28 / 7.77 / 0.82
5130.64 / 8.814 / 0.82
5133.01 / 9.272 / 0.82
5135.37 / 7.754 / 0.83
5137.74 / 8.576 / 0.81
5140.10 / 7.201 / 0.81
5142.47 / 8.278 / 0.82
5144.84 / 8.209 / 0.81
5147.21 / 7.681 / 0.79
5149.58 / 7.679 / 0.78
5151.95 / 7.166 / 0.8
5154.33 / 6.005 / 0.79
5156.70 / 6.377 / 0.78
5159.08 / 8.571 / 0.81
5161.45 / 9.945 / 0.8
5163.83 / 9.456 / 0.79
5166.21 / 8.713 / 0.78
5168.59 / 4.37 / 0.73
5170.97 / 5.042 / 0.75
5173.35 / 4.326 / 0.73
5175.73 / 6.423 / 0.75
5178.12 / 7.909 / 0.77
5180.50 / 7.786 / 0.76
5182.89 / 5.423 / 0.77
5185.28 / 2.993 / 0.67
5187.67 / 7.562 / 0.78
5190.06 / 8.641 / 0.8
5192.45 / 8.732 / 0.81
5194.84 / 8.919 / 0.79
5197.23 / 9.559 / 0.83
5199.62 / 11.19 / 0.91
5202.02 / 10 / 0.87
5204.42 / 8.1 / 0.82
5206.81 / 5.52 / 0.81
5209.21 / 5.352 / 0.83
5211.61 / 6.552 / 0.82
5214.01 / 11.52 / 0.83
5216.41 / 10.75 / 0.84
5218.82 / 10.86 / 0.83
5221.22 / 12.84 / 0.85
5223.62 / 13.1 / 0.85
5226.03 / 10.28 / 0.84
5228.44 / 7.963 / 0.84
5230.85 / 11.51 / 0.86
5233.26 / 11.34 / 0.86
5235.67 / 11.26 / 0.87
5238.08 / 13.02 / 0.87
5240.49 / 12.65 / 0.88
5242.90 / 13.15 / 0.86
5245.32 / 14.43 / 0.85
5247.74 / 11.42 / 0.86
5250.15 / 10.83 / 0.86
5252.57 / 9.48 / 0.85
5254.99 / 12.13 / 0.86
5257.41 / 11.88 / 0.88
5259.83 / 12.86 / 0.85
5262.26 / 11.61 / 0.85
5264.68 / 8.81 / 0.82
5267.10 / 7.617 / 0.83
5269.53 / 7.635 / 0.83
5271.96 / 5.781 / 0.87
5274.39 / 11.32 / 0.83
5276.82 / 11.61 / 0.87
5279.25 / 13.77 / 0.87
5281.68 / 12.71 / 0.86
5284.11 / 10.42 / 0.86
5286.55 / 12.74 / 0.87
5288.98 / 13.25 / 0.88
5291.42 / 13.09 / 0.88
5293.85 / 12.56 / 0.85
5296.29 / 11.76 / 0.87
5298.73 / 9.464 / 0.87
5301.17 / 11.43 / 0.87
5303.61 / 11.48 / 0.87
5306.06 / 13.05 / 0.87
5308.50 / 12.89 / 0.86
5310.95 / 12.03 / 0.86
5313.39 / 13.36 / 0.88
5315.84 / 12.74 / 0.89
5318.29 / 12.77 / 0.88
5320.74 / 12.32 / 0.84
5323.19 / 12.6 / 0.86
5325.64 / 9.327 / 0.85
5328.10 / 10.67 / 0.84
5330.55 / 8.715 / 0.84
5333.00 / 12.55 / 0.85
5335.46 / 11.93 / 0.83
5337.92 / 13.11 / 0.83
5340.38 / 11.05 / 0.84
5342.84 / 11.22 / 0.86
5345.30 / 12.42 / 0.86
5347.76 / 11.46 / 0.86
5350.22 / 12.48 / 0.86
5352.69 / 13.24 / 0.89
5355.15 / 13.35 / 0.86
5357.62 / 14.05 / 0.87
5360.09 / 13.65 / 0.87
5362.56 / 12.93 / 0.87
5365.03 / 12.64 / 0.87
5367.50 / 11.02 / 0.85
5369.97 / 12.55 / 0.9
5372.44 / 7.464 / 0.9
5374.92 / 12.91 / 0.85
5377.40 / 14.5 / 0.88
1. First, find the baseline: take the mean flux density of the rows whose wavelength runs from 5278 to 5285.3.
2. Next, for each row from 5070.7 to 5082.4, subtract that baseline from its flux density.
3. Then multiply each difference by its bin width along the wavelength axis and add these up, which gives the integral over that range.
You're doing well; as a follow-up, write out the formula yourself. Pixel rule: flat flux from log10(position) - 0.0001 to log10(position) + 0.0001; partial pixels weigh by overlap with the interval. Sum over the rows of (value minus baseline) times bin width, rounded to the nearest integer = -50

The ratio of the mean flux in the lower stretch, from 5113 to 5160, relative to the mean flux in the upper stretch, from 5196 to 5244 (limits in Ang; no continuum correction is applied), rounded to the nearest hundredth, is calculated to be 0.79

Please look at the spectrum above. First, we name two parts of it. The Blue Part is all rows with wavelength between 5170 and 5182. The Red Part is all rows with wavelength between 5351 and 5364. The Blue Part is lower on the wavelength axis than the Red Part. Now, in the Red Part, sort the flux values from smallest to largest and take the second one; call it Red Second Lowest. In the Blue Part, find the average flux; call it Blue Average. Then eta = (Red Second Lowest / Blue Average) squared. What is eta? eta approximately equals 4.4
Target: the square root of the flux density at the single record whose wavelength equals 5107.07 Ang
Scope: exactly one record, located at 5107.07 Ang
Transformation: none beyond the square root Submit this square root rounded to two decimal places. 2.65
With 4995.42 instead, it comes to 3.11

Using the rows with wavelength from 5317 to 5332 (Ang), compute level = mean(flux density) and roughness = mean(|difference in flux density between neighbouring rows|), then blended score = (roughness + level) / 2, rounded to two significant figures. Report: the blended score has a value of 6.3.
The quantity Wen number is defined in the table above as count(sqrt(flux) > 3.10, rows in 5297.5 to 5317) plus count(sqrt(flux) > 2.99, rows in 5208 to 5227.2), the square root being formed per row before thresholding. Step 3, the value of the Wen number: 13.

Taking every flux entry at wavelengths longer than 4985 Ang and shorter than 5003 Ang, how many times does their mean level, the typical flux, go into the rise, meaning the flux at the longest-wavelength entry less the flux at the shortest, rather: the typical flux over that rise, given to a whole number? -29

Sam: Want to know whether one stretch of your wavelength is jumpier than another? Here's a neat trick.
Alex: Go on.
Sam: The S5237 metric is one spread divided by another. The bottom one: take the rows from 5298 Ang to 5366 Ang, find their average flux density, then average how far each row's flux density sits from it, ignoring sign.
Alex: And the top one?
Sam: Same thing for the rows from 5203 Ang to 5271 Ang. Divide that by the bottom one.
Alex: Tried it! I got 1.94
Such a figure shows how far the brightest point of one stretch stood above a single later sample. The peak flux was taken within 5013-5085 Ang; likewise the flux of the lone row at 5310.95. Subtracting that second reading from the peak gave -1.9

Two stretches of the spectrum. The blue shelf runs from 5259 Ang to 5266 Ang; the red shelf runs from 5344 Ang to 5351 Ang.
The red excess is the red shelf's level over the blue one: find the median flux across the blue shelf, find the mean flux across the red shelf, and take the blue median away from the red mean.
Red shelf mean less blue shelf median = 0.5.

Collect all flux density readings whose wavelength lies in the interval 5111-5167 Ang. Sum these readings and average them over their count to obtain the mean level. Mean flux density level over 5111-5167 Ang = 8.4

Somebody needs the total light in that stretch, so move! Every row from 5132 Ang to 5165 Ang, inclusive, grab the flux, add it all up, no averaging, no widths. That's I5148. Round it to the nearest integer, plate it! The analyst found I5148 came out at 112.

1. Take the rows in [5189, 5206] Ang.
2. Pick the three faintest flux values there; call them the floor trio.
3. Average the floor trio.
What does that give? 8.5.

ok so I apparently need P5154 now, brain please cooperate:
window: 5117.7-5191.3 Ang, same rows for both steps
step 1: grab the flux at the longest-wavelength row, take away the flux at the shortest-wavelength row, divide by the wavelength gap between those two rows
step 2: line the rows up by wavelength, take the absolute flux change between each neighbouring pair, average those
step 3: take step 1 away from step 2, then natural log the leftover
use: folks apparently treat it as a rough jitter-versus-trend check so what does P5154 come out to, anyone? 0.27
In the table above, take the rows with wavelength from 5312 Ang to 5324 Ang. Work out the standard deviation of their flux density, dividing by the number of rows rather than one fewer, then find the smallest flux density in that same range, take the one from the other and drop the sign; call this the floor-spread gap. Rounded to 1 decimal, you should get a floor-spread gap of 12.0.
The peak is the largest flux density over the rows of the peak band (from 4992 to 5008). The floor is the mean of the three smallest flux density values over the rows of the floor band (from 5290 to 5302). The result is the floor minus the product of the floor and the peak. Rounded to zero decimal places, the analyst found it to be -102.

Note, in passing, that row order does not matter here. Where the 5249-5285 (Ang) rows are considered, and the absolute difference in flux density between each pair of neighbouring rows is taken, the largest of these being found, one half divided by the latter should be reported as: 0.090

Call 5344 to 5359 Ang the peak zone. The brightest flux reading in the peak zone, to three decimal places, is 14.050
